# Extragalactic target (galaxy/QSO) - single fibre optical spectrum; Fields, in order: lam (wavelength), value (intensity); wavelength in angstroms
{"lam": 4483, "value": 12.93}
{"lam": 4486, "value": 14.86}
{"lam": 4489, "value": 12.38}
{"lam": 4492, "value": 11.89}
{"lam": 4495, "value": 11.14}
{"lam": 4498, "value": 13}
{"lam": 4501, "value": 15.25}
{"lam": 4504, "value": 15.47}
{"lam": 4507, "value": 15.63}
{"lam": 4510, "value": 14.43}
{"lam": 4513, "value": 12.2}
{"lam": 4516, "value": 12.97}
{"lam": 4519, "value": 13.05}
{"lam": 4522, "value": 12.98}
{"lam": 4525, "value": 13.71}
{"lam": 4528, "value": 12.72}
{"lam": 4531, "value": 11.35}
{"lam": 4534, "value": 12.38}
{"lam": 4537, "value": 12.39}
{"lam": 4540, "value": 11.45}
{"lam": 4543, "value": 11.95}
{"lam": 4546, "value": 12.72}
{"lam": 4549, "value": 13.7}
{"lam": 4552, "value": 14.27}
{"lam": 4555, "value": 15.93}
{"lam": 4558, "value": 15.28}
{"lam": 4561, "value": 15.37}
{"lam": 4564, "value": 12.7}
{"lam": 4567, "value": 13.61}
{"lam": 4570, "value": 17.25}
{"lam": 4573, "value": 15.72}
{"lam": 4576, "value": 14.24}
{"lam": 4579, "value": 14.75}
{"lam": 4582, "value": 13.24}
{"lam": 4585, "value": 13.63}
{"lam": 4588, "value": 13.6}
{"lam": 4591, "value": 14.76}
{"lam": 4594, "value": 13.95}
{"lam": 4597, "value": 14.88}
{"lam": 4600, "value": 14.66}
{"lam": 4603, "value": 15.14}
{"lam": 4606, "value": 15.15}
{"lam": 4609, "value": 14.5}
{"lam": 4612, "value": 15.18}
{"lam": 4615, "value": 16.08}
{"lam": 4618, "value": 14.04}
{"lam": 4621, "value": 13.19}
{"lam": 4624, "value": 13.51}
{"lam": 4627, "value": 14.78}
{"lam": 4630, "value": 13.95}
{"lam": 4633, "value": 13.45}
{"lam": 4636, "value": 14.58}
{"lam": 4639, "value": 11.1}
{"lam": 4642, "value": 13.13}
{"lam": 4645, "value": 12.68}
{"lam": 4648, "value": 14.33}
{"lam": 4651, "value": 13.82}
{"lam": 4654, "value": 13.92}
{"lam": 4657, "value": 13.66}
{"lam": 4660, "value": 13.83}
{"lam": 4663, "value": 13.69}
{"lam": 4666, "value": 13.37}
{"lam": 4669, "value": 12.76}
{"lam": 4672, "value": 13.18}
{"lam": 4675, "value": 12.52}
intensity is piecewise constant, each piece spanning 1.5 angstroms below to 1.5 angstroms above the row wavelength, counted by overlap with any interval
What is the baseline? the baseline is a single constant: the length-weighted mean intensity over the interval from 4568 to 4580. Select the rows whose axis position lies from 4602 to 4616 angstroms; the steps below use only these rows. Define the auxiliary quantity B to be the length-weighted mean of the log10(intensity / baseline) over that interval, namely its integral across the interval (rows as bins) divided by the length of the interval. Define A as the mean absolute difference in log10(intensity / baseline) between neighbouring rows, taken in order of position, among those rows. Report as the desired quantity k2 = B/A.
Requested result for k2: -0.5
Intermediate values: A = 0.016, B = -0.008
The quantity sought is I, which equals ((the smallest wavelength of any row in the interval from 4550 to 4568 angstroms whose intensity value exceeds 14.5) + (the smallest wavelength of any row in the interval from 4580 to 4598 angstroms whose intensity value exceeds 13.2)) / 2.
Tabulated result 4568.5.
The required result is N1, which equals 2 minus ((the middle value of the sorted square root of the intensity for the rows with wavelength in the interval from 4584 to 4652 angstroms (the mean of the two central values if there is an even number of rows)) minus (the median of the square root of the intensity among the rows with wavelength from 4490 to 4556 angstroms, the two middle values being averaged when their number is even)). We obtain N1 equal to 1.9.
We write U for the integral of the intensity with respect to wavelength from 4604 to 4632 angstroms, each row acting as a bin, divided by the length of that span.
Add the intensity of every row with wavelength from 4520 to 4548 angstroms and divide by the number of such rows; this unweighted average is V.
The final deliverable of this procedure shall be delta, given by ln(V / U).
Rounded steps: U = 14.5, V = 12.4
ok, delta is -0.15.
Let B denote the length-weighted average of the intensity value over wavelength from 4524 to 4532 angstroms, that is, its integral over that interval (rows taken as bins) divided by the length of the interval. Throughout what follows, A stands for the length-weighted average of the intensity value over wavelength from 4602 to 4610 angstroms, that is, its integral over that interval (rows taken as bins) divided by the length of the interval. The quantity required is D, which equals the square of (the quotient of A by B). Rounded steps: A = 14.9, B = 12.6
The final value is 1.41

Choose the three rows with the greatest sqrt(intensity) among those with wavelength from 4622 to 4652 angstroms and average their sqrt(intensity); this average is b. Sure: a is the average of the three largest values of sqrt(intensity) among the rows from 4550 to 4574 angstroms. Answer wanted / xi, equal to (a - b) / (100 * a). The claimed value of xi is 0.0005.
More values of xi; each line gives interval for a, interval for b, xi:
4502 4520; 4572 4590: 0.0001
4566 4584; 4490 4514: 0.0001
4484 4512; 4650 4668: 0.0005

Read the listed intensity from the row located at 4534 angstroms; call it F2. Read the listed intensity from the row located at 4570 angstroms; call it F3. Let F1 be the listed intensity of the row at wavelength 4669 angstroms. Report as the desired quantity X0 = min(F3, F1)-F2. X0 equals 0.4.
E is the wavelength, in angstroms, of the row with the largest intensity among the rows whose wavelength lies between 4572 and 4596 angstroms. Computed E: 4573 angstroms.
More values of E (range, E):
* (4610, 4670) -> 4615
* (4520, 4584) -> 4570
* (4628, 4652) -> 4636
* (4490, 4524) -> 4507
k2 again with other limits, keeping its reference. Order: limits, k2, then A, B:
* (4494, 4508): -1.1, 0.037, -0.041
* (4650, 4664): -9.3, 0.005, -0.049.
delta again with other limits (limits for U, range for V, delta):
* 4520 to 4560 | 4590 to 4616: 0.13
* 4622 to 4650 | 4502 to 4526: 0.02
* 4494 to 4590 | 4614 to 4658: 0.00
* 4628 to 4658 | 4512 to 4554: -0.06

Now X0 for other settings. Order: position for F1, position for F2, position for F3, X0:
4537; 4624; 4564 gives -1.1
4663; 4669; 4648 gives 0.9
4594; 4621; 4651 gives 0.6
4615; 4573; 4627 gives -0.9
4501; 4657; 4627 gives 1.1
